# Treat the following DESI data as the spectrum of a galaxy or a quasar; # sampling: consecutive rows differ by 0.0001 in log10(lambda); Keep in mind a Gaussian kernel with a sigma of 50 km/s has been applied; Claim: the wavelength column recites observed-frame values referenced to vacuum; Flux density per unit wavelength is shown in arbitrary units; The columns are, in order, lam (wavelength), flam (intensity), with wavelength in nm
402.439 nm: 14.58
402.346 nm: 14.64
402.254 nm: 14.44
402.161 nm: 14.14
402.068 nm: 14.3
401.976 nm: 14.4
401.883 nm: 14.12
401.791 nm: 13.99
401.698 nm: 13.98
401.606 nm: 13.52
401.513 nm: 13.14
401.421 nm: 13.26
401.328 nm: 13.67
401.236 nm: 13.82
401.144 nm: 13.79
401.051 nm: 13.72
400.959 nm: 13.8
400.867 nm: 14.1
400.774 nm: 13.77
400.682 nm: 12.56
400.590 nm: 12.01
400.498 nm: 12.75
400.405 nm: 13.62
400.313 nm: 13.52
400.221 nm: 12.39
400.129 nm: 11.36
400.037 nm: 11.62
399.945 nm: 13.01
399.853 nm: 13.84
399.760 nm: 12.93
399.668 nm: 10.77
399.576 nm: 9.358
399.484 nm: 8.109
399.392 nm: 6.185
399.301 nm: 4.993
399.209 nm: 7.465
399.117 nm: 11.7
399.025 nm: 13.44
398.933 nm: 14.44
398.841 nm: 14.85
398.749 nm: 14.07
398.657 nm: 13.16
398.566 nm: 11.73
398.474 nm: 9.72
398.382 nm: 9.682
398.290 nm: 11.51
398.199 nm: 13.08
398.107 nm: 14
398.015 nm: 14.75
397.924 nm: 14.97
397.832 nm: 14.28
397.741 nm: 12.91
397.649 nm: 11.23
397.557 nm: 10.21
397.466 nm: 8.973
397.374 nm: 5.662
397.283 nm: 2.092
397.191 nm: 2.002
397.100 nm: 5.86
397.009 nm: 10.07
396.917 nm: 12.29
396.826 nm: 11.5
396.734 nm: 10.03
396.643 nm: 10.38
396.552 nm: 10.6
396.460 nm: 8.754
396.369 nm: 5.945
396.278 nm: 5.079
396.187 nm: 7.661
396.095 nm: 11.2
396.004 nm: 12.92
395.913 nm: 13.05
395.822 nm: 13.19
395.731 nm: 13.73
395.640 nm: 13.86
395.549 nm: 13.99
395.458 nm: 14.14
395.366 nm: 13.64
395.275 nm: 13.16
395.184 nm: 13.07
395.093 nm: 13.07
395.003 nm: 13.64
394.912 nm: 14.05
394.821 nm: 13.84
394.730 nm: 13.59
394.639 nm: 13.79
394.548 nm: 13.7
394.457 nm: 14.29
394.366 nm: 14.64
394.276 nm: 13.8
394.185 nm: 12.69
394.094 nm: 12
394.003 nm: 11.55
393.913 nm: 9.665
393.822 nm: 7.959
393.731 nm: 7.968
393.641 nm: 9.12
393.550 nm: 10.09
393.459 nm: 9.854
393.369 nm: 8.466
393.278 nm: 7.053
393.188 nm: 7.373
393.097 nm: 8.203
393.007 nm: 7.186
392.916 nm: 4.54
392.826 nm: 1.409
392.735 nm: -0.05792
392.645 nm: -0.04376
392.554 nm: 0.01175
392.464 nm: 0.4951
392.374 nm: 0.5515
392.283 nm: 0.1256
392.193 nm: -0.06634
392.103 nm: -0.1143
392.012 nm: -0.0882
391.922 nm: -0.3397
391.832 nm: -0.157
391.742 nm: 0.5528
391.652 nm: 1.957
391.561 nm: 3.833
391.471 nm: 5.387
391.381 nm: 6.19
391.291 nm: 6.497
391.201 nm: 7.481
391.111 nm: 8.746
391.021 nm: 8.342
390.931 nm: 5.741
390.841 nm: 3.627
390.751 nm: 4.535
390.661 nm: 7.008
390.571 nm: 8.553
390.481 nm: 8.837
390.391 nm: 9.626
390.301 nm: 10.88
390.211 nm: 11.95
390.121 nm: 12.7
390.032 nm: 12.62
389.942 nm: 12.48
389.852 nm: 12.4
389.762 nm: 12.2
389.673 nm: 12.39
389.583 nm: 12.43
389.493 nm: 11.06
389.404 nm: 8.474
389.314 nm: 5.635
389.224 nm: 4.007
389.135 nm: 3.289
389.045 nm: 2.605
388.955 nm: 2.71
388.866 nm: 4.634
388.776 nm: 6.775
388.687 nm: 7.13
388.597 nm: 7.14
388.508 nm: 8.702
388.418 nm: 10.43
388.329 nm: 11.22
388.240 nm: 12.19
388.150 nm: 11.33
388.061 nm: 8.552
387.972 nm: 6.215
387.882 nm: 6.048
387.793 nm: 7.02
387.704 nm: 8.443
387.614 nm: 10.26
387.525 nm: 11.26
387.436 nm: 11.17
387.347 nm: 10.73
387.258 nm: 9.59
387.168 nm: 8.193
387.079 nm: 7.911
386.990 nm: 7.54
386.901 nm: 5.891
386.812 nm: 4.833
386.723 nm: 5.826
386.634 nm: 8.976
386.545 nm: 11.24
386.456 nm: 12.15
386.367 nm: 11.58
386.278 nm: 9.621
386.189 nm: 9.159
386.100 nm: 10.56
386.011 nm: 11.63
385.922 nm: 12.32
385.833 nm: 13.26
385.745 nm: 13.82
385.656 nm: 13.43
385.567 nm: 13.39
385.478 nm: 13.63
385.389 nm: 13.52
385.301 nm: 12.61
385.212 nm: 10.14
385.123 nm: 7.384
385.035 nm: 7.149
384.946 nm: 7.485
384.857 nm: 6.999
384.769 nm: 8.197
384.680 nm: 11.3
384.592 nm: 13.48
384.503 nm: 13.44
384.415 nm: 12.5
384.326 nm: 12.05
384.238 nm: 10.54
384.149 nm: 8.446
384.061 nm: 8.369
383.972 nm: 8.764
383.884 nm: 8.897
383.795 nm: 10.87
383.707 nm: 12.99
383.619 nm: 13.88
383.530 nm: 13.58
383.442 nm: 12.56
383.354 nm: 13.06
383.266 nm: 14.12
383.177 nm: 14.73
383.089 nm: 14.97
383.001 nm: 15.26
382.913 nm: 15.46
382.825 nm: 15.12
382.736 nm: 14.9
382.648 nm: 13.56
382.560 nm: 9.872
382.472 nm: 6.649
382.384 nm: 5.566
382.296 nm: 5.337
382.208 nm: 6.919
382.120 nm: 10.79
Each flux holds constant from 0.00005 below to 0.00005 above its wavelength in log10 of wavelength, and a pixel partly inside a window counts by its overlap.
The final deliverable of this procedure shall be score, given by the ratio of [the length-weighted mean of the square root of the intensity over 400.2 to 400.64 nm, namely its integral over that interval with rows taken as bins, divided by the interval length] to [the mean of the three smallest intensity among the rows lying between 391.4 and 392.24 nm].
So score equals -17.6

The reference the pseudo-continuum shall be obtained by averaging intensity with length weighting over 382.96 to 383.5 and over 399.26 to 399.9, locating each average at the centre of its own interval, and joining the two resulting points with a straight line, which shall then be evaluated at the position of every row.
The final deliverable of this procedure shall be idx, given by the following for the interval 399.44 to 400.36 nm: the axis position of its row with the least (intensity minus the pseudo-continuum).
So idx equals 399.484 nm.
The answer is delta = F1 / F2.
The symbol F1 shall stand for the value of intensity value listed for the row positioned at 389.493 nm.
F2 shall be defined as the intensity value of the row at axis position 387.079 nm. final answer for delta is 1.4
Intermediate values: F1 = 11.06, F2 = 7.911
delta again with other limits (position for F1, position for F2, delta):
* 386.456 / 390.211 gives 1.0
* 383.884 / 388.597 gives 1.2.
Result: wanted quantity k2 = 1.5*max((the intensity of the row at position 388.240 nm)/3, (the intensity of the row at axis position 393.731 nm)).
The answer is 12.0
